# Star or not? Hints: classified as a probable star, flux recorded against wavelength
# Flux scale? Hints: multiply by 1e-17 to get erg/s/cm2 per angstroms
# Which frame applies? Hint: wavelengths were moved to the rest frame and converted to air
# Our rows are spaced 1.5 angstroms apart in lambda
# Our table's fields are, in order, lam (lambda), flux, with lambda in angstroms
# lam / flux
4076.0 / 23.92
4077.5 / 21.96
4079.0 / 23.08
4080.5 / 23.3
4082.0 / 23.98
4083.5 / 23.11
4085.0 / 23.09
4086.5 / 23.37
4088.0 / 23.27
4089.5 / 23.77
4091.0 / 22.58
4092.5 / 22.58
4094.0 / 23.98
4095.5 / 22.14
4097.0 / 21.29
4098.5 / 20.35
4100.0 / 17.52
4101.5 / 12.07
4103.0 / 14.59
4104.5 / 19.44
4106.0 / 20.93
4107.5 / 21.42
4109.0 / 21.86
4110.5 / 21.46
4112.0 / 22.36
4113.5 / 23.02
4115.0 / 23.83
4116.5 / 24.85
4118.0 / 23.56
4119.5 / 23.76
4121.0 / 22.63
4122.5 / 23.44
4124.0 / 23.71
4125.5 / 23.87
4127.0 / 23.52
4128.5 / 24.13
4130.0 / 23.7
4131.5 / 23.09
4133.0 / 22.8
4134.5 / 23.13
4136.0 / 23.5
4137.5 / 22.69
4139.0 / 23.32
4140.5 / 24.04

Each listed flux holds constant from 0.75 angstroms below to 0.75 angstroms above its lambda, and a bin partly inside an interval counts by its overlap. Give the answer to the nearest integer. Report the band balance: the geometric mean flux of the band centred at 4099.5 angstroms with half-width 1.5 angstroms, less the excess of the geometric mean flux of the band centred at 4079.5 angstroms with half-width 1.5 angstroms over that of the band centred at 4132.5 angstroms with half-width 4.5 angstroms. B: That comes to 19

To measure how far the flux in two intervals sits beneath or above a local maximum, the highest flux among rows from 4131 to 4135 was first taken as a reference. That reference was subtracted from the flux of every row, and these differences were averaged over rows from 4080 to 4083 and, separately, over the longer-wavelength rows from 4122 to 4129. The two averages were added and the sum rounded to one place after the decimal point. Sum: 1.1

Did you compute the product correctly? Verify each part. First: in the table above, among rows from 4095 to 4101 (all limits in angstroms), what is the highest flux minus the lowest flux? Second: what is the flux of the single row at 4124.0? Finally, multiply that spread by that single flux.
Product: 110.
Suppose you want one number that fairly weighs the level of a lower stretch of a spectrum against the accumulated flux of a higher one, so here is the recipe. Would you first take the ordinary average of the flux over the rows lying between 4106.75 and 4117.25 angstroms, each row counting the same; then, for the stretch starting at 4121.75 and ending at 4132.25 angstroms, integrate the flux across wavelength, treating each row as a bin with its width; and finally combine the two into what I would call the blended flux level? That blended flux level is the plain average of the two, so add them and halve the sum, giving 135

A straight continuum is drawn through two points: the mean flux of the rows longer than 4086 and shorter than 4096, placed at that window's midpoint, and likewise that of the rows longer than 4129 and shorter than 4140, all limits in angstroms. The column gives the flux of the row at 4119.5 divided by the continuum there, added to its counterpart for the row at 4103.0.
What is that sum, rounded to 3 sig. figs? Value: 1.66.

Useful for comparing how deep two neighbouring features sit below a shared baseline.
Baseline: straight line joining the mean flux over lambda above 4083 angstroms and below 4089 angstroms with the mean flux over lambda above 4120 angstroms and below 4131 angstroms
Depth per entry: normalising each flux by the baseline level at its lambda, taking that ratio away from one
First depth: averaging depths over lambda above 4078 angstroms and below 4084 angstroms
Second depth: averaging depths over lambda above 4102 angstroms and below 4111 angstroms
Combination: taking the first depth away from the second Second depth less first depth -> 0.16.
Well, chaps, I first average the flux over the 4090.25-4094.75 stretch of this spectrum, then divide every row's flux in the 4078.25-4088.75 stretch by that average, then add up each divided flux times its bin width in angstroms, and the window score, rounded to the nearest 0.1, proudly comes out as 10.6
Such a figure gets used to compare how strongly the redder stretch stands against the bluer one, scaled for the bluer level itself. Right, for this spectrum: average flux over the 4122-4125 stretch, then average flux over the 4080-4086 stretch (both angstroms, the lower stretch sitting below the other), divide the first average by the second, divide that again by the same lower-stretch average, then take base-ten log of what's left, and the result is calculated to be -1.36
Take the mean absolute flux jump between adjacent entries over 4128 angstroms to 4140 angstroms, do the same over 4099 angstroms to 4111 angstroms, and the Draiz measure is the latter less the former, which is 1.7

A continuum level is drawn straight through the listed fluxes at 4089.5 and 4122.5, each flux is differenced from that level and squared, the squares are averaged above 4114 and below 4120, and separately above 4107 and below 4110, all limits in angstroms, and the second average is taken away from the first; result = -3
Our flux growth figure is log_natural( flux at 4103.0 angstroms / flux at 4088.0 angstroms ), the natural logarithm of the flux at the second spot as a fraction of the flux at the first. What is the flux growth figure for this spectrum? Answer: -0.5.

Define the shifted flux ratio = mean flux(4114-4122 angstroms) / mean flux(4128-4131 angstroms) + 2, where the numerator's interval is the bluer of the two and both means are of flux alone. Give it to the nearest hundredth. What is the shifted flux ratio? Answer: 2.99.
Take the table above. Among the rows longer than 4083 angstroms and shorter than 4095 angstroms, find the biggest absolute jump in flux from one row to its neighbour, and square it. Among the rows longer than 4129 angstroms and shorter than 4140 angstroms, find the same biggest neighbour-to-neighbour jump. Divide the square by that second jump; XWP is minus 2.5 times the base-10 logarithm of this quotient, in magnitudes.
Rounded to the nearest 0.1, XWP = -1.0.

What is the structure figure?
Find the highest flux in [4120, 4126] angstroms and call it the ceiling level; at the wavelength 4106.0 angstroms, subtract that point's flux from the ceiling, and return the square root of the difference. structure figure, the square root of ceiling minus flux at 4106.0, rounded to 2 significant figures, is 1.7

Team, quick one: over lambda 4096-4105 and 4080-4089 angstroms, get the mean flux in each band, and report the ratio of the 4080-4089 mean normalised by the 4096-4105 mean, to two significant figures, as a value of 1.3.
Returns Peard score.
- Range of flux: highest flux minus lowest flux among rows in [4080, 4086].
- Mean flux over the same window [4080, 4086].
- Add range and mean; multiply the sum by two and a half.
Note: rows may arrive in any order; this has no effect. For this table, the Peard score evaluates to 60.7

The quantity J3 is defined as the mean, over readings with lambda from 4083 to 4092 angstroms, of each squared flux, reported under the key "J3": 538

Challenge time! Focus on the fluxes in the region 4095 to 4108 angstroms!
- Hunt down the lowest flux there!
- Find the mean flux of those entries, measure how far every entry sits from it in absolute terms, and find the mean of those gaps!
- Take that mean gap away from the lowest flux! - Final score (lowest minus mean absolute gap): 9.3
